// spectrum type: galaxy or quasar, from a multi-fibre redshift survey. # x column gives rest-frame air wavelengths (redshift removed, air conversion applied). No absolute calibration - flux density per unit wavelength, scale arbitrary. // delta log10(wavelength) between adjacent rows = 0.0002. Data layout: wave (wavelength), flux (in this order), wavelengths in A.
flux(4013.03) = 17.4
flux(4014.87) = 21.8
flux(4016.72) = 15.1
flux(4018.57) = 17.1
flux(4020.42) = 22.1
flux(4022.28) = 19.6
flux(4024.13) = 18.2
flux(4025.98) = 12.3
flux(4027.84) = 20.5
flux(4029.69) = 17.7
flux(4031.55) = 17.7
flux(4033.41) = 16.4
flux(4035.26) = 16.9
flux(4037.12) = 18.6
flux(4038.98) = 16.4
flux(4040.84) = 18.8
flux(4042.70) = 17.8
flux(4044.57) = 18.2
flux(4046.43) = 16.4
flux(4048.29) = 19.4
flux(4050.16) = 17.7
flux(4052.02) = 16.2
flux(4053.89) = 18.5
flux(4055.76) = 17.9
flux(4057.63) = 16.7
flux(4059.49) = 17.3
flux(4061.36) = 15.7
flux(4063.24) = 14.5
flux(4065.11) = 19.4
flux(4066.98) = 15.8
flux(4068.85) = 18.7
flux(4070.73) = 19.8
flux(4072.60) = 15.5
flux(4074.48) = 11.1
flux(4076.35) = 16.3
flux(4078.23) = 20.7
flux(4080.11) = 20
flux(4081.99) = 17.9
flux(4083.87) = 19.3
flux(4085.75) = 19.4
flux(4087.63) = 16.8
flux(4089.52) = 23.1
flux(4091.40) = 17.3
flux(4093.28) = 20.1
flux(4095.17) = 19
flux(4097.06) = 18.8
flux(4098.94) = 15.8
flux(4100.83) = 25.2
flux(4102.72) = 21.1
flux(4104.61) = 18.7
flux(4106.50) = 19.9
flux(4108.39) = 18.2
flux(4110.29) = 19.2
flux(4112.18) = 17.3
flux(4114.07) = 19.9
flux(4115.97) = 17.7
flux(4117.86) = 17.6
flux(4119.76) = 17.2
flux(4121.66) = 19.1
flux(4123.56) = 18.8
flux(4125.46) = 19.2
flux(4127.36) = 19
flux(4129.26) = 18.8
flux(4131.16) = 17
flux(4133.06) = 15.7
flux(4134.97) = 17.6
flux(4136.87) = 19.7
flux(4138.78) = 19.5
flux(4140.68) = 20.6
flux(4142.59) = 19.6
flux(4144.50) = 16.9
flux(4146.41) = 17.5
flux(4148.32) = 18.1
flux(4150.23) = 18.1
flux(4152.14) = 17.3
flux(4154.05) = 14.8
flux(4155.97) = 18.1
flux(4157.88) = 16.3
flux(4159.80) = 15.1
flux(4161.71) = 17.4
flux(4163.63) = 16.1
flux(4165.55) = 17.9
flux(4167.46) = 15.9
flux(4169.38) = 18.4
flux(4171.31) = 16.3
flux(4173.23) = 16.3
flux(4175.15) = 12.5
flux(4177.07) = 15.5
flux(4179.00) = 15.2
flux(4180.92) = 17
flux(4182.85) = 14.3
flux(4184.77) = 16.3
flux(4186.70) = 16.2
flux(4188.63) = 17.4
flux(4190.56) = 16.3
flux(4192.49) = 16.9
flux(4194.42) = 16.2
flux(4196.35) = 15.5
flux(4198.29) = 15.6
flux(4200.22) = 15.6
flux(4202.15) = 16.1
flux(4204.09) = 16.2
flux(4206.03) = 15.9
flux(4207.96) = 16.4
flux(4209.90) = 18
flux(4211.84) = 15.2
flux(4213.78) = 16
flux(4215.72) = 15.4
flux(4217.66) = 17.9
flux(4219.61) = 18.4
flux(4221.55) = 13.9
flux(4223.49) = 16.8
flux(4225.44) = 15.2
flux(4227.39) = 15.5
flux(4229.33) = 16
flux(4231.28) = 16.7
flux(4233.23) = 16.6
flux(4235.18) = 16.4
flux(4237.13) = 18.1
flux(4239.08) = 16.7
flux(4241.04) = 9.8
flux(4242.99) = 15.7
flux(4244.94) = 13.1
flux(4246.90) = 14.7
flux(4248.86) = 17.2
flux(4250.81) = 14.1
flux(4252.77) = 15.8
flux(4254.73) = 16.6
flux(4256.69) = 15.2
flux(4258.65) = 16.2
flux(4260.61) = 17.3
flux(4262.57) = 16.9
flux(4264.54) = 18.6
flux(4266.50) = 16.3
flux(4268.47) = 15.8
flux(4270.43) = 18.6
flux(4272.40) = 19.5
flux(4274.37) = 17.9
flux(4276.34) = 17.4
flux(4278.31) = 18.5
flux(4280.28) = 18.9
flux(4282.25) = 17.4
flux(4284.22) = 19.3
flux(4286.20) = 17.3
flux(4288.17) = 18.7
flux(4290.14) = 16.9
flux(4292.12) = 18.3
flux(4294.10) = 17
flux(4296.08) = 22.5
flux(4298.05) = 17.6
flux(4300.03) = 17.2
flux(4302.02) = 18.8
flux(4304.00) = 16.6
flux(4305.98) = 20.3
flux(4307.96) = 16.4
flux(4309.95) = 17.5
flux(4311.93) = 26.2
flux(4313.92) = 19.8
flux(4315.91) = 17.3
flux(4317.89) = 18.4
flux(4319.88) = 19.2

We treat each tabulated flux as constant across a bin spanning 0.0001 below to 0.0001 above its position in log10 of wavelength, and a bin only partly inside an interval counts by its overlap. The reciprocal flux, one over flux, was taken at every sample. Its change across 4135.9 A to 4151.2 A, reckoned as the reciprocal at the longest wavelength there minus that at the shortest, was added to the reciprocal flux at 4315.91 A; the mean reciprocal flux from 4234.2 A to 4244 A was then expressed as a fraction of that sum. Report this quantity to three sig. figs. 1.10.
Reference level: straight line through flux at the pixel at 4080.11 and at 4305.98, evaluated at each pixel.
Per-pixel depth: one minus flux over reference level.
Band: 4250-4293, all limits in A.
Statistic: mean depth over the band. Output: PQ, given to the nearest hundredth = 0.14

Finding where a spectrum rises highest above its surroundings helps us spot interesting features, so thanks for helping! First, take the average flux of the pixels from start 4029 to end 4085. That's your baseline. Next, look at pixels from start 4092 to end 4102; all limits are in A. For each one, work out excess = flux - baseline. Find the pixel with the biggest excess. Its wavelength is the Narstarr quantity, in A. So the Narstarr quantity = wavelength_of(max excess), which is 4100.83 A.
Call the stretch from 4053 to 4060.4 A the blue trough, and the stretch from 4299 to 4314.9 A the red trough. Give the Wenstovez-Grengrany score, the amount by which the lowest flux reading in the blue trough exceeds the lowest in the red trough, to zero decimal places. 0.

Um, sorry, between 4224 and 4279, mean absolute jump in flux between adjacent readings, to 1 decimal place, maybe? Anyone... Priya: 1.7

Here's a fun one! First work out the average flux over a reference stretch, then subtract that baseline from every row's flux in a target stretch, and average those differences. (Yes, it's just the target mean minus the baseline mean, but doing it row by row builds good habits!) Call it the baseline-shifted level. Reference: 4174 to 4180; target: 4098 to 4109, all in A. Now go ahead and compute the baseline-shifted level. 5.4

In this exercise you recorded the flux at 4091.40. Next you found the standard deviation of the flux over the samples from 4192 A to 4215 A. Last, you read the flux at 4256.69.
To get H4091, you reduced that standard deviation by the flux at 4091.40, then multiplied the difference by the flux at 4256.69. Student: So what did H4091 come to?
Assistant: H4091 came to -252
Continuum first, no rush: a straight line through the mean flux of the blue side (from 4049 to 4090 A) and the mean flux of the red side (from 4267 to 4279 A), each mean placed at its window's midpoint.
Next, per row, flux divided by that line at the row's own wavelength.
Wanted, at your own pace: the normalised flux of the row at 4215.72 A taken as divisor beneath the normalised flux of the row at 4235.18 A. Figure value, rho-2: 1.06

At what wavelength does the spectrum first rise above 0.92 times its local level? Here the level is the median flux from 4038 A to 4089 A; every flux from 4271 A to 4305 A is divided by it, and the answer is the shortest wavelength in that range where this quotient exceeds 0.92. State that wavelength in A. 4272.40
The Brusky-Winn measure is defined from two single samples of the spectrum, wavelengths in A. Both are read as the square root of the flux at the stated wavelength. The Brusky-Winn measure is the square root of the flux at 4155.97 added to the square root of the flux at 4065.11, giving 8.7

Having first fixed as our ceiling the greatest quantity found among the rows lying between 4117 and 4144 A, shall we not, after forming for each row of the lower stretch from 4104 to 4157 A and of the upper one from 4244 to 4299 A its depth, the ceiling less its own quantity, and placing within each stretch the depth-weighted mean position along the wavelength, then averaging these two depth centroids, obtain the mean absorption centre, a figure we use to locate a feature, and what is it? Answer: 4199.1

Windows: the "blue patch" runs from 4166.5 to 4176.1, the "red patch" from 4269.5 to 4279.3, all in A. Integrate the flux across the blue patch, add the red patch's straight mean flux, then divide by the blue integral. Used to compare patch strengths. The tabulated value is 1.12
